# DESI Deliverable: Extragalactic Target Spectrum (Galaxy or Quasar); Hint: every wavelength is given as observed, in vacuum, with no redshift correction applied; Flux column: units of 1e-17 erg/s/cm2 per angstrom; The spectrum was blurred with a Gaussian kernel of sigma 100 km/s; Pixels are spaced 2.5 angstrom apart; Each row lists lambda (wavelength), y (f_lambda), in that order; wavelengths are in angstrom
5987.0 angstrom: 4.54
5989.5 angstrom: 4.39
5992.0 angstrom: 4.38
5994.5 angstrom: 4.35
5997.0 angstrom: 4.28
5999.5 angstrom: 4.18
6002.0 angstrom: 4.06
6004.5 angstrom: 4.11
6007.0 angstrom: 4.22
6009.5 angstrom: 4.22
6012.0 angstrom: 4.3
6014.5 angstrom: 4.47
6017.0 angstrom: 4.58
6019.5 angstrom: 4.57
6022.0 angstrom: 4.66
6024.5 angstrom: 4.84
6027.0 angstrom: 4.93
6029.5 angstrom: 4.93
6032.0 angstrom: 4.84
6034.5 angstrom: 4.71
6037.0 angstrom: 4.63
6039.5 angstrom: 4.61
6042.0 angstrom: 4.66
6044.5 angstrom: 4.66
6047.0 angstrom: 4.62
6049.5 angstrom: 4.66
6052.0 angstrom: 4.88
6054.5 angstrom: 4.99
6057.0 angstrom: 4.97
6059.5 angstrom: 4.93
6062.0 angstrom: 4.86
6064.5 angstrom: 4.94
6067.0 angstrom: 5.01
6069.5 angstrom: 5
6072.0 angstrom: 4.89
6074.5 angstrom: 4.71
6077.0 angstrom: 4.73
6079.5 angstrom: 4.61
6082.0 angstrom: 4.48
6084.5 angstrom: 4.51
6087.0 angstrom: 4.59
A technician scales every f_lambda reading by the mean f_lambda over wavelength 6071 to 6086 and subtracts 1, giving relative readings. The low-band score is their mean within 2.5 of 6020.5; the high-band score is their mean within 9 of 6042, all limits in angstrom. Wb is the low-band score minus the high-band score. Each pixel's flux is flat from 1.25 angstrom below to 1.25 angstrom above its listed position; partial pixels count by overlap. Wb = -0.01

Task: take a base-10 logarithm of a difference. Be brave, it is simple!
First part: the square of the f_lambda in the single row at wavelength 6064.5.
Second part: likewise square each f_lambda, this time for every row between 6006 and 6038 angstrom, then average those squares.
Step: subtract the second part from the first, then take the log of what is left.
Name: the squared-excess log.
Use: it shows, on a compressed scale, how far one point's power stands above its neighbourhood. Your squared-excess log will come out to 0.49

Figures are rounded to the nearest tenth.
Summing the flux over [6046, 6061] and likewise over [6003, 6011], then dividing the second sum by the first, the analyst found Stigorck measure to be 0.4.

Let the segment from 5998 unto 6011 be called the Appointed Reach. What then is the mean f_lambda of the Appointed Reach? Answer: 4.16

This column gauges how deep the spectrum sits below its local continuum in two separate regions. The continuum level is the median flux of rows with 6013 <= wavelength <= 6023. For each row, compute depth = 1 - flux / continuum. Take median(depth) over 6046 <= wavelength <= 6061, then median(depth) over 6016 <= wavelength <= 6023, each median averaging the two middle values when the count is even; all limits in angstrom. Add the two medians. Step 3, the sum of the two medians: -0.07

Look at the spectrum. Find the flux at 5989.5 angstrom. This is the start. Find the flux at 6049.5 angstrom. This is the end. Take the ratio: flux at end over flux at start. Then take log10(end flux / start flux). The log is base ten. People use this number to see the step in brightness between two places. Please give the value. 0.026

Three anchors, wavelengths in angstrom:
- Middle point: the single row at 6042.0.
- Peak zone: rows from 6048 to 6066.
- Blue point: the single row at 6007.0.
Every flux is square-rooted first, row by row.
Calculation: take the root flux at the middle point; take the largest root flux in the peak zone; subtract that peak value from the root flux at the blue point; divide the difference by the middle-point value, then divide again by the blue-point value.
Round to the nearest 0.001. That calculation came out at -0.040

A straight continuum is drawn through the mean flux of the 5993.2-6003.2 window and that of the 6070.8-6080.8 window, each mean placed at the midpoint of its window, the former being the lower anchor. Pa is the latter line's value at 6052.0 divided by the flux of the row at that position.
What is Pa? 0.94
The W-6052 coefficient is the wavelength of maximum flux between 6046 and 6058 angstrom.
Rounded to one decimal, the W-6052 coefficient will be 6054.5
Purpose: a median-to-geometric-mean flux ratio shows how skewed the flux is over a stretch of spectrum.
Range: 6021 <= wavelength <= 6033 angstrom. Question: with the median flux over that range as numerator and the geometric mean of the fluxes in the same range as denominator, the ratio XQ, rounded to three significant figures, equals 1.00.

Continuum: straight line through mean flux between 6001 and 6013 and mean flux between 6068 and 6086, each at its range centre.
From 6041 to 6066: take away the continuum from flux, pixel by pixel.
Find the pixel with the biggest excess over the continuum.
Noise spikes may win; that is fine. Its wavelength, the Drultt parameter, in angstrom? 6054.5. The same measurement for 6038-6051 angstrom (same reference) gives 6042.0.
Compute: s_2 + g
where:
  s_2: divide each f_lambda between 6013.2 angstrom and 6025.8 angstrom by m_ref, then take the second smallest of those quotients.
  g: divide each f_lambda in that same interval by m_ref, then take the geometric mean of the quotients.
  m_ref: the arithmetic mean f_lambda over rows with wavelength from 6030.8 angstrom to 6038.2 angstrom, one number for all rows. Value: 1.94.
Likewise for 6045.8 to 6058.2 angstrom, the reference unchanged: 2.01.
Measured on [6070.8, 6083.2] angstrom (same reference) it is 1.97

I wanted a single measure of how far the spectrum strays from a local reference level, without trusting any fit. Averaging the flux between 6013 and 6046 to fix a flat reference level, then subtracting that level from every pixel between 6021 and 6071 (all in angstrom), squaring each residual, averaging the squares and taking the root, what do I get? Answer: 0.19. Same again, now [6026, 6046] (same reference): 0.13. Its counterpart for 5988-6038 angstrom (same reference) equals 0.34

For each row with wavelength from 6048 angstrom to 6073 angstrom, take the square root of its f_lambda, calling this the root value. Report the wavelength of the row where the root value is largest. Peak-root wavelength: 6067.0 angstrom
